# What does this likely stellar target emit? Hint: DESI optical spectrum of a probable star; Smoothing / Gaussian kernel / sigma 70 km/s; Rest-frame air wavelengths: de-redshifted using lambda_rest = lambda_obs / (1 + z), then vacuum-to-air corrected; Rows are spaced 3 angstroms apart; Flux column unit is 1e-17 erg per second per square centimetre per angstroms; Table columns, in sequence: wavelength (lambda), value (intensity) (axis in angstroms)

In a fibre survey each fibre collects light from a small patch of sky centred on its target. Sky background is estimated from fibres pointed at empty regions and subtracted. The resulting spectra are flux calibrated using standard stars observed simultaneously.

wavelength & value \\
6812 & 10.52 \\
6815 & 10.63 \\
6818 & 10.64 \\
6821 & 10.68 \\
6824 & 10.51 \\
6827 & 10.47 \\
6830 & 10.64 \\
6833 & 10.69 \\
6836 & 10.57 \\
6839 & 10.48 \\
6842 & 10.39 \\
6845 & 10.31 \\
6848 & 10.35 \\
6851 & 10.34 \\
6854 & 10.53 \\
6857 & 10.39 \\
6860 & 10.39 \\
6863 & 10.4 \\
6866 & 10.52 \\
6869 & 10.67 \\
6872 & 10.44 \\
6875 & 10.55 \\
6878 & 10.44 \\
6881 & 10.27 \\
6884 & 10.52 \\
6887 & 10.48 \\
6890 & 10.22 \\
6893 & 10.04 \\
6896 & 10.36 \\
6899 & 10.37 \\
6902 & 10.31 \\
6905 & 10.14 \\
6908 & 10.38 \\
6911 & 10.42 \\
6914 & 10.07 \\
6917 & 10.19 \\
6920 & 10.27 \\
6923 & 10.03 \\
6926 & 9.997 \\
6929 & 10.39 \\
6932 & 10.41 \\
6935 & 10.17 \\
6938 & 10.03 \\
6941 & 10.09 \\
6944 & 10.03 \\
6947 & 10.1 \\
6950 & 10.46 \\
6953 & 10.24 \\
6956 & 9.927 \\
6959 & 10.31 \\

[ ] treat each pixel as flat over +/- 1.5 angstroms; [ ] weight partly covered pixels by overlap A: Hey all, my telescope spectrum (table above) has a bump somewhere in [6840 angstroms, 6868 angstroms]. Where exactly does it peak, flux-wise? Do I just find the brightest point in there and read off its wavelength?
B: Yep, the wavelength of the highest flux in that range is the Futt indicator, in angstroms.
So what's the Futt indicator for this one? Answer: 6854 angstroms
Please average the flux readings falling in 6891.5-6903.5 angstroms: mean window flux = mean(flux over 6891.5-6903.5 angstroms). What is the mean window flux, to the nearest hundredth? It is 10.27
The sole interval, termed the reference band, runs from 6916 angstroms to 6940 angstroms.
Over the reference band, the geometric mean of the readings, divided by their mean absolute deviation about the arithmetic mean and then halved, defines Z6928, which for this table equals 39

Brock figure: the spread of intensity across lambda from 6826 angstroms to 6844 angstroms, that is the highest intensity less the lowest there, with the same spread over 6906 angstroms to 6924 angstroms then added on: 0.69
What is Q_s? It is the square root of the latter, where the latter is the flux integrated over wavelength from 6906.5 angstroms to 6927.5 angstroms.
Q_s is 15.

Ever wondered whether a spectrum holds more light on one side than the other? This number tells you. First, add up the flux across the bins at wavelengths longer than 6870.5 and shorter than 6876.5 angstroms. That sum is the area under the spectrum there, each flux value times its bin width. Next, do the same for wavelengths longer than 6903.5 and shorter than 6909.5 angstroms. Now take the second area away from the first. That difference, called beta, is 1.4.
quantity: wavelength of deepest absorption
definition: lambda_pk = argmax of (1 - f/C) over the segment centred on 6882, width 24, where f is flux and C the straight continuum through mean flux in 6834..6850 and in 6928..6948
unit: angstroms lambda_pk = 6893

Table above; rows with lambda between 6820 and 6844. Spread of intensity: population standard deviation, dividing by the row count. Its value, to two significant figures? 0.10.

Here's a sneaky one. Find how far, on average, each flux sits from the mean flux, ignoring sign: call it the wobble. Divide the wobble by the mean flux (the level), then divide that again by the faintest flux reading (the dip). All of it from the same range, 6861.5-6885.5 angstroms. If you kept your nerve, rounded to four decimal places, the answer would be 0.0008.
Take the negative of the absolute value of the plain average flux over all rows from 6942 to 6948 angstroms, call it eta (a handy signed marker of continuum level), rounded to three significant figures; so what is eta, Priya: -10.1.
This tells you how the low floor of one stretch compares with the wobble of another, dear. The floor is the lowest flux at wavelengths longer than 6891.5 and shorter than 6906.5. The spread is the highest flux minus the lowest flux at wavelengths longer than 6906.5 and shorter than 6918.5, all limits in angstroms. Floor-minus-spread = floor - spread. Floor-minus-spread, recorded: 9.7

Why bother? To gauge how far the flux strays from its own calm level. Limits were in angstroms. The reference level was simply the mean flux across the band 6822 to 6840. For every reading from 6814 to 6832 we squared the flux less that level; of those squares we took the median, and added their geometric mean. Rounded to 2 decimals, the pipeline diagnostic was 0.01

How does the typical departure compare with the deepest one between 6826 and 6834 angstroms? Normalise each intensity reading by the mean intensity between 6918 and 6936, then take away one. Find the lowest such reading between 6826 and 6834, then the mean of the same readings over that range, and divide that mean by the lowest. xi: 1.5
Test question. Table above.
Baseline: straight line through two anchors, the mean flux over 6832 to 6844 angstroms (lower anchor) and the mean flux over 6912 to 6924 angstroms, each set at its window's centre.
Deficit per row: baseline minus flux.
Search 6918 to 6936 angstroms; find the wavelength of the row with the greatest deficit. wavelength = 6926 angstroms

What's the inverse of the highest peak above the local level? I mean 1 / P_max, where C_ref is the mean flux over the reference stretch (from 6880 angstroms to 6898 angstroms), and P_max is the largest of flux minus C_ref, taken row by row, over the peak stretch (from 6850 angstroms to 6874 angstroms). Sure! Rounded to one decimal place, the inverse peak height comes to 2.8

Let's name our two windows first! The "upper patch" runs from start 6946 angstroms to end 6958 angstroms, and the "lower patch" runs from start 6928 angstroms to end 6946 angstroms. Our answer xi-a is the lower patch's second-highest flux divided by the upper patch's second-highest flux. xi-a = 1.01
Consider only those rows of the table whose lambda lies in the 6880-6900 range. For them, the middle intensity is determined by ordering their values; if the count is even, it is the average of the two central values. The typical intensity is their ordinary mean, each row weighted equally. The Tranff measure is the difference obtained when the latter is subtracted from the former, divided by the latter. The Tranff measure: 0.0036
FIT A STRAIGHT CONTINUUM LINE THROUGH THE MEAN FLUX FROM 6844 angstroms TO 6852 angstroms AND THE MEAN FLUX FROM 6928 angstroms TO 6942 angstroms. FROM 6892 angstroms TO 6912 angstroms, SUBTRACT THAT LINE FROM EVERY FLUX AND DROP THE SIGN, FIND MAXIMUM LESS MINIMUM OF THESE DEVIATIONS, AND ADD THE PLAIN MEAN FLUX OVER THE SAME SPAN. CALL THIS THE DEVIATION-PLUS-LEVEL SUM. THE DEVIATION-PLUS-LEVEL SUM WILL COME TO 10.5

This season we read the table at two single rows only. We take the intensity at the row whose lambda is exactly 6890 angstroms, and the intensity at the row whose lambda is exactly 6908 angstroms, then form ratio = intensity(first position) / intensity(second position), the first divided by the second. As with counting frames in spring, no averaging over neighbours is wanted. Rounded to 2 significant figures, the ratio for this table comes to 0.98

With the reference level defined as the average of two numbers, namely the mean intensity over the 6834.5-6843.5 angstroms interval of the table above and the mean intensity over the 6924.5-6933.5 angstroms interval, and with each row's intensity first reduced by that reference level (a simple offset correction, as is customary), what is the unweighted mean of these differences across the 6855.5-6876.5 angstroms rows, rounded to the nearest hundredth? 0.11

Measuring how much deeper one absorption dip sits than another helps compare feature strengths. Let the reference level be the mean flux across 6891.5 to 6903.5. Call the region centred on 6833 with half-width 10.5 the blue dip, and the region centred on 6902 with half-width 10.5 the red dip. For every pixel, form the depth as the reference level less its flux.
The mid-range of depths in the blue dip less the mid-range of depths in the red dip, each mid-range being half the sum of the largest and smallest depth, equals -0.31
